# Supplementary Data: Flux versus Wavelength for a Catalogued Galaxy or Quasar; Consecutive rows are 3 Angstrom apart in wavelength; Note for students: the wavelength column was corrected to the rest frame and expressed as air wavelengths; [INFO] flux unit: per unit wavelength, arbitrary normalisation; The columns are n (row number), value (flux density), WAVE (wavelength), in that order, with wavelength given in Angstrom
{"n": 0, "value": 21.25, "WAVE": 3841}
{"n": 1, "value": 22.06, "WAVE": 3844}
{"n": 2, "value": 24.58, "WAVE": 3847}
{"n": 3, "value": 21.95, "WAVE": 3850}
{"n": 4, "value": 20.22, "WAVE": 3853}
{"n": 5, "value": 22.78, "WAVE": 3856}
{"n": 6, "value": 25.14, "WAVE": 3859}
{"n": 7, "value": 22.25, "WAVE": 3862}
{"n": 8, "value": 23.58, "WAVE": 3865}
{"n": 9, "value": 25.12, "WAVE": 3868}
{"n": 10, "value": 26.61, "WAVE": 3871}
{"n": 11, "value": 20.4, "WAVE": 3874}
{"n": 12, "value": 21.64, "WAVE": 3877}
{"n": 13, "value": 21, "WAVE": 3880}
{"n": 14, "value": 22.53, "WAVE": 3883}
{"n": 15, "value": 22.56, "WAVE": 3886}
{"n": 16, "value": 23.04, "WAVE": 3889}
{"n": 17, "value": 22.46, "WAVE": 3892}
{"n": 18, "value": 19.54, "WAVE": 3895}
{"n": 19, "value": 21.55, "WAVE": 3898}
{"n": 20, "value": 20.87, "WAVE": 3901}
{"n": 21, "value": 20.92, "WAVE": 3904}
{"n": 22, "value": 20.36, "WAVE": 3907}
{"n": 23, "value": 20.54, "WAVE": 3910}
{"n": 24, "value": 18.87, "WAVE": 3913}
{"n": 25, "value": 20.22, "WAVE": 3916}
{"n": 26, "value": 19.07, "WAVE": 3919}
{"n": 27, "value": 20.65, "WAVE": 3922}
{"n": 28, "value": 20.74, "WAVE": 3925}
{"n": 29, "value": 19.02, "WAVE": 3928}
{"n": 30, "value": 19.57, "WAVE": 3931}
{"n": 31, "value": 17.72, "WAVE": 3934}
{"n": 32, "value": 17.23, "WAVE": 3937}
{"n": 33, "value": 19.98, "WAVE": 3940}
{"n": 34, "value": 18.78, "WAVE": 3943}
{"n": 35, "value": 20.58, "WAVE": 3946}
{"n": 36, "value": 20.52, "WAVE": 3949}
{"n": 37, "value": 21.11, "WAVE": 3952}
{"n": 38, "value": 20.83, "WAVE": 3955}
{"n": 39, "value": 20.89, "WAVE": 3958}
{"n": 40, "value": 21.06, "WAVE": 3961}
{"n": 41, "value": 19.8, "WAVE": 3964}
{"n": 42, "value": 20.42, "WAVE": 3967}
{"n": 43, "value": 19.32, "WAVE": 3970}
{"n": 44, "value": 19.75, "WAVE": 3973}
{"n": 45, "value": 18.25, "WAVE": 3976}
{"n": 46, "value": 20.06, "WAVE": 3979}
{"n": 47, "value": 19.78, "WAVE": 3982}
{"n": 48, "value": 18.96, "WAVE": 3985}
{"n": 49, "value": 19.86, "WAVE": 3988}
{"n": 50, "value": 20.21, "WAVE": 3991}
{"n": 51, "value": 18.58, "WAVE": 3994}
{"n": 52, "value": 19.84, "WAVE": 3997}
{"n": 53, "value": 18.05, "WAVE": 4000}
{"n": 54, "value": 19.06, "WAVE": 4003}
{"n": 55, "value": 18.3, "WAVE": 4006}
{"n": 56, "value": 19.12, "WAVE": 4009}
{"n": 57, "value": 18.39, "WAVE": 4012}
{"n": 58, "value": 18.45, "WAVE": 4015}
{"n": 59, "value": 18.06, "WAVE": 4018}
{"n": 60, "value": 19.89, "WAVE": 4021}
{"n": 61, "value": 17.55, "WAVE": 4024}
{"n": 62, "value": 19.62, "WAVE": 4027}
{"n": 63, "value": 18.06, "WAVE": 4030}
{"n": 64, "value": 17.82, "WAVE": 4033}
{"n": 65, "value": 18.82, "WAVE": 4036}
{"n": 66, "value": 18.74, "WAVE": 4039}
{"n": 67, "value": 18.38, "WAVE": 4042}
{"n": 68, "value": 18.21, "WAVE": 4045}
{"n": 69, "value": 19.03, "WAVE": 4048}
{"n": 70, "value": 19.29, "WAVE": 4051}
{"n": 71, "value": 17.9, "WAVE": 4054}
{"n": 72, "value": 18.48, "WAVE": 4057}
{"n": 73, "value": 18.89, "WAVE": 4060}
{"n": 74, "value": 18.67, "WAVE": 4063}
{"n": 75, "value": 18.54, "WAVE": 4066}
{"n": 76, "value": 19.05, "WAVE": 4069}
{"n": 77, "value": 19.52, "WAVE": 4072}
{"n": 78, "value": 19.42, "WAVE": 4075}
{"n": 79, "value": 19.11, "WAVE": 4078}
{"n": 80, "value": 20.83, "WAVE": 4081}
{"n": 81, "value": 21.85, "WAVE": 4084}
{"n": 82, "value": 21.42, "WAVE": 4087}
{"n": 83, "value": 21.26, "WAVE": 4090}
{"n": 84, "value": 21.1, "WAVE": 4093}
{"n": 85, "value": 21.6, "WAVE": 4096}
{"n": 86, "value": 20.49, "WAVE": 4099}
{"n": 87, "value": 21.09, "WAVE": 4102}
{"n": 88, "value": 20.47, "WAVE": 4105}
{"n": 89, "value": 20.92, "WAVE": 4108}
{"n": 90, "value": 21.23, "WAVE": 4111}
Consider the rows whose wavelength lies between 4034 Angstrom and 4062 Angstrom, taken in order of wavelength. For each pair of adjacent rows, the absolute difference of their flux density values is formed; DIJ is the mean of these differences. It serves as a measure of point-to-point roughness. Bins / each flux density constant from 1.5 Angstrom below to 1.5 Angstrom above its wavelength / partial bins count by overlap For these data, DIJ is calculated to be 0.51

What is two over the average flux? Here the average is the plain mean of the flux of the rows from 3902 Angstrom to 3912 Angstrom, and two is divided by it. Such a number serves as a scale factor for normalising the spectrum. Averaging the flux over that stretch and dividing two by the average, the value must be 0.097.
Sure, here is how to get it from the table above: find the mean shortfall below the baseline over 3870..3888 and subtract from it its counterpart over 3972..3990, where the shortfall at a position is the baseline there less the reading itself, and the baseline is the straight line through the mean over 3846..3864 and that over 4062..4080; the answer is -1.2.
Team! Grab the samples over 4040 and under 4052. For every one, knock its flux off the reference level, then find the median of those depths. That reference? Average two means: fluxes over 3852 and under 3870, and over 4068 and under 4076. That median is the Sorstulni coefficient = 2.6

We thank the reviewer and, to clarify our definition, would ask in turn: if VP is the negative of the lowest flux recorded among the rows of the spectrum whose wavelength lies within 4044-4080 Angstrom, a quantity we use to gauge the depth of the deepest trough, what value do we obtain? -17.9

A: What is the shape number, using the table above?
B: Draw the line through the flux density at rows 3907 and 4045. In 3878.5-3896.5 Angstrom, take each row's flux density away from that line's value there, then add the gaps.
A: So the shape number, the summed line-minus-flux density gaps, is -7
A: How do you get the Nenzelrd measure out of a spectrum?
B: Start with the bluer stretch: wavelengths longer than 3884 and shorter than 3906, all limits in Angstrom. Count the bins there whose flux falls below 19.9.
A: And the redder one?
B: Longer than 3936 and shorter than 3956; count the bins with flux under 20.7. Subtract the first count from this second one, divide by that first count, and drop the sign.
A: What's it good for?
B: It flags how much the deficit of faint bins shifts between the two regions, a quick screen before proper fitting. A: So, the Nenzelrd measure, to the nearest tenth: 4.0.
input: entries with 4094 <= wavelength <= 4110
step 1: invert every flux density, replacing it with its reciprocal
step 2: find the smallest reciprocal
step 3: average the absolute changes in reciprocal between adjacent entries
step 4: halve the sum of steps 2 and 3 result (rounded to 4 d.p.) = 0.0239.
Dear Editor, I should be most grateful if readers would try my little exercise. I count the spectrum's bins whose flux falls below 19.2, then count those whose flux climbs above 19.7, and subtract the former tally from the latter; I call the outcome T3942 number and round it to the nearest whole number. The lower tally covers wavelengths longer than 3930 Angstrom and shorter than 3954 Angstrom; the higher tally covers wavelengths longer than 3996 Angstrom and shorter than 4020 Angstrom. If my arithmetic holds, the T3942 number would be -2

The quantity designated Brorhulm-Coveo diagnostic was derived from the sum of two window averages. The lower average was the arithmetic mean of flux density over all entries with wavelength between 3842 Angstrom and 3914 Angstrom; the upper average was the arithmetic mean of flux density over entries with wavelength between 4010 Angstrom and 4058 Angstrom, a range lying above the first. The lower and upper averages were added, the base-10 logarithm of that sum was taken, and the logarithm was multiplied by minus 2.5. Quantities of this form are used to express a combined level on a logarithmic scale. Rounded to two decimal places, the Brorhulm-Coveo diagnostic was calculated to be -4.02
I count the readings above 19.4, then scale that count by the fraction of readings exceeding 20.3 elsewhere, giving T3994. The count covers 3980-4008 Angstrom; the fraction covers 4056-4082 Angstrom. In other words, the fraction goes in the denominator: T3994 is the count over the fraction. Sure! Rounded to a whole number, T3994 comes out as 36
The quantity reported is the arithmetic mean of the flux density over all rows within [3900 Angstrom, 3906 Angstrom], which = 20.9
